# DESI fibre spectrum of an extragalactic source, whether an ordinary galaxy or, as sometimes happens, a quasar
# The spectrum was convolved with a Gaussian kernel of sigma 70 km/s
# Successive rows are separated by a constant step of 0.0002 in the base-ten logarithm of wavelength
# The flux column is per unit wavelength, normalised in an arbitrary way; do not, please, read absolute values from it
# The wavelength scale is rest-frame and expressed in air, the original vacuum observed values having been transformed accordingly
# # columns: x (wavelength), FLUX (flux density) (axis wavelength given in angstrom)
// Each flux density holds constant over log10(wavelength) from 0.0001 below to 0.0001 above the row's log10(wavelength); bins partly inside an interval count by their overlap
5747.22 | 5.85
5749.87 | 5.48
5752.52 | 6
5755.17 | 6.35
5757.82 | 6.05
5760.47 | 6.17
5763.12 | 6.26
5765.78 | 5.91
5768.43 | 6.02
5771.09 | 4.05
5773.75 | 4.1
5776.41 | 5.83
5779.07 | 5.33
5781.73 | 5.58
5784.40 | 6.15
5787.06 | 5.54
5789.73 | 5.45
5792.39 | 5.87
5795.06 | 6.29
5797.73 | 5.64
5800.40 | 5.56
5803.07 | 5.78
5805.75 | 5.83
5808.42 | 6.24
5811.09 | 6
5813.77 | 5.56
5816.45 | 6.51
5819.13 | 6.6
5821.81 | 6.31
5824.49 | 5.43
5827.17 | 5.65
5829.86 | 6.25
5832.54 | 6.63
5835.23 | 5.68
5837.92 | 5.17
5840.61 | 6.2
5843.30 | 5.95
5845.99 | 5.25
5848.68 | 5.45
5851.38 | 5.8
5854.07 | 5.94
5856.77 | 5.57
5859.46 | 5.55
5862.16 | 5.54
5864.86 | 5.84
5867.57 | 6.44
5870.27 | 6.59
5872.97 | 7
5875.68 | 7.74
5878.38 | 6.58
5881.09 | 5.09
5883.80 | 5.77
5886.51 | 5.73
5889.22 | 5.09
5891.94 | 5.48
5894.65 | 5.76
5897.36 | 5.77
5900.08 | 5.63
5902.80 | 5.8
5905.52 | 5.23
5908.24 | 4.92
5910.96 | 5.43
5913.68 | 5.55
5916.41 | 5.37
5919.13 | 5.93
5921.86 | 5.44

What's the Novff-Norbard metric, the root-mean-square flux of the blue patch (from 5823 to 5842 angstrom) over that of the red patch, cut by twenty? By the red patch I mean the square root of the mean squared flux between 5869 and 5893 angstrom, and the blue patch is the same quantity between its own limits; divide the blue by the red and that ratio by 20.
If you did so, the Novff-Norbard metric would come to 0.048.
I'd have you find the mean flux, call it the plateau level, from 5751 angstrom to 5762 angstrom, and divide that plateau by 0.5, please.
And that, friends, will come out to 12.3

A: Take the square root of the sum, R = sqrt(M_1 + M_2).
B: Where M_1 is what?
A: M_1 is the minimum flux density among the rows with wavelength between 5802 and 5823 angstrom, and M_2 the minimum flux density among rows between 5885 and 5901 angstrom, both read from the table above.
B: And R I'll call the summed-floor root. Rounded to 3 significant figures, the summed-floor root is 3.26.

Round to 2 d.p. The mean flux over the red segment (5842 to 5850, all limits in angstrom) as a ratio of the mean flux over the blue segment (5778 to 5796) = 0.97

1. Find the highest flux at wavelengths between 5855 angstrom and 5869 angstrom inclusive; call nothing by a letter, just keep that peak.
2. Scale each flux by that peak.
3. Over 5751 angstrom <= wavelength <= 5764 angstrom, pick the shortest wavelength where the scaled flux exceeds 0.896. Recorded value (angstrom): 5752.52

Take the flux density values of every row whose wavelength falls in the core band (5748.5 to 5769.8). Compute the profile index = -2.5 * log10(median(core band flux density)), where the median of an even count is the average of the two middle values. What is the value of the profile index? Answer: -1.95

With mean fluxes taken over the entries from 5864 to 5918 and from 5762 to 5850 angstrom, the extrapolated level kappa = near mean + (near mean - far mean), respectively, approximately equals 5.9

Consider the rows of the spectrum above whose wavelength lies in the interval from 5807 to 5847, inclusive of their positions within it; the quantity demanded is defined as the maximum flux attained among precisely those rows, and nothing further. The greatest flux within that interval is 6.63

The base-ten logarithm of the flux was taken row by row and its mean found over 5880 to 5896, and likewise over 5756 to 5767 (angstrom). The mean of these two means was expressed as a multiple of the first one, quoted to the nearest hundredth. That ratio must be 1.03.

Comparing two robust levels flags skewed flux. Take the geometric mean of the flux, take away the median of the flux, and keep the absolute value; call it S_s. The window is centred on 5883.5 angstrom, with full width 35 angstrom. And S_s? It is 0.24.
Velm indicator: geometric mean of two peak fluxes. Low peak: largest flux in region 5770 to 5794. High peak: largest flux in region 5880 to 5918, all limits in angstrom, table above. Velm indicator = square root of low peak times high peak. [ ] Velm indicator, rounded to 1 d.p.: 6.0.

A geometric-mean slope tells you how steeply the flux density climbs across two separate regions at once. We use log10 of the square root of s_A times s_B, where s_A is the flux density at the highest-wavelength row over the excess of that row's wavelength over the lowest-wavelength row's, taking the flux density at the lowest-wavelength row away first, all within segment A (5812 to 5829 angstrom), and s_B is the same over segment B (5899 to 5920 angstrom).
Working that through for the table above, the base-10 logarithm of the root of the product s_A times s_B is -1.99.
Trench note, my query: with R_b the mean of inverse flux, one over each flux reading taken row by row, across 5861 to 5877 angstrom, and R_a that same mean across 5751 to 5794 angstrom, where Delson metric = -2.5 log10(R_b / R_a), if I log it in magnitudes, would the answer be 0.16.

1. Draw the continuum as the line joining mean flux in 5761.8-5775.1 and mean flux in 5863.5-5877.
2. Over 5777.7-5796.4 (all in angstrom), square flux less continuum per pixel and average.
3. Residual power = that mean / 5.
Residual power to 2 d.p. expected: 0.03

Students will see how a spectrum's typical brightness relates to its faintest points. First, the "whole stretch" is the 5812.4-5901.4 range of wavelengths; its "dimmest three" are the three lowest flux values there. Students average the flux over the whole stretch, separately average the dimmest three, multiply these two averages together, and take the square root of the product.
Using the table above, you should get 5.5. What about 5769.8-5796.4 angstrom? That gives 4.9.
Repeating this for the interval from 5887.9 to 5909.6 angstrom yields 5.3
